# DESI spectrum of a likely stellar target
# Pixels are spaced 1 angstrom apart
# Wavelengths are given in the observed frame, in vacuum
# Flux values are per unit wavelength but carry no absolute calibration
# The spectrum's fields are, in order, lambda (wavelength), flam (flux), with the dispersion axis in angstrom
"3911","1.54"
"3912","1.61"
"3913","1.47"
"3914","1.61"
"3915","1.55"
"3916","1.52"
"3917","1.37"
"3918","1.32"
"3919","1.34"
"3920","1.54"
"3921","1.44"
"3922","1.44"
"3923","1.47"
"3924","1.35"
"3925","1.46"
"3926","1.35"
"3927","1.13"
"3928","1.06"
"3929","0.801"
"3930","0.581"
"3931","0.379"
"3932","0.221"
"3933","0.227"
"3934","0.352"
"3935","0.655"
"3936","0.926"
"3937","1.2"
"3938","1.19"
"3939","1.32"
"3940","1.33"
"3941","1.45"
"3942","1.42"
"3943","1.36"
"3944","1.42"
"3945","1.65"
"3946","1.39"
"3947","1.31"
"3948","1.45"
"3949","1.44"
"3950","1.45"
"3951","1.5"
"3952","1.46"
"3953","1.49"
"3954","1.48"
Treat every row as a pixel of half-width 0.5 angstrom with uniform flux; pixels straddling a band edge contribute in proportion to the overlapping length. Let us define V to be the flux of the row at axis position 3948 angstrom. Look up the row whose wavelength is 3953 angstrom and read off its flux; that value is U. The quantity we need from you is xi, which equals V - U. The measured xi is 0.0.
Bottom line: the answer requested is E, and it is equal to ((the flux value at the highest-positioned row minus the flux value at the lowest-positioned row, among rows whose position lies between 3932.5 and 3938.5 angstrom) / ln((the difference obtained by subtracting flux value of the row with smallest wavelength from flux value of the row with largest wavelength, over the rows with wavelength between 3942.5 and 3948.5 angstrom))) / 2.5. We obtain -0.16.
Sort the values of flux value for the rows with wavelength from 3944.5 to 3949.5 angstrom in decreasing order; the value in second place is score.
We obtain 1.45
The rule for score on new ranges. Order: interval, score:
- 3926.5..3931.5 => 1.06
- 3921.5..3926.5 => 1.46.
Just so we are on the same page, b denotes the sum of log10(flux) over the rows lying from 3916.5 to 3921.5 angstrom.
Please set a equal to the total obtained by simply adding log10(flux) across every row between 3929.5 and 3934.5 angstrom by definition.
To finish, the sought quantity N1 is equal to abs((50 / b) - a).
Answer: 71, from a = -2.4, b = 0.73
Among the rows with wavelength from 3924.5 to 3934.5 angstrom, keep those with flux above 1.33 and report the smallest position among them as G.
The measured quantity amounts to 3925 angstrom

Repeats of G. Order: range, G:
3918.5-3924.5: 3919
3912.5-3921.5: 3913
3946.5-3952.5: 3948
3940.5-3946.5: 3941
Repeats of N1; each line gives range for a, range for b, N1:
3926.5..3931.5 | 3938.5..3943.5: 73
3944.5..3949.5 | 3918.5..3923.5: 62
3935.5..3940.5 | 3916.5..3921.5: 68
